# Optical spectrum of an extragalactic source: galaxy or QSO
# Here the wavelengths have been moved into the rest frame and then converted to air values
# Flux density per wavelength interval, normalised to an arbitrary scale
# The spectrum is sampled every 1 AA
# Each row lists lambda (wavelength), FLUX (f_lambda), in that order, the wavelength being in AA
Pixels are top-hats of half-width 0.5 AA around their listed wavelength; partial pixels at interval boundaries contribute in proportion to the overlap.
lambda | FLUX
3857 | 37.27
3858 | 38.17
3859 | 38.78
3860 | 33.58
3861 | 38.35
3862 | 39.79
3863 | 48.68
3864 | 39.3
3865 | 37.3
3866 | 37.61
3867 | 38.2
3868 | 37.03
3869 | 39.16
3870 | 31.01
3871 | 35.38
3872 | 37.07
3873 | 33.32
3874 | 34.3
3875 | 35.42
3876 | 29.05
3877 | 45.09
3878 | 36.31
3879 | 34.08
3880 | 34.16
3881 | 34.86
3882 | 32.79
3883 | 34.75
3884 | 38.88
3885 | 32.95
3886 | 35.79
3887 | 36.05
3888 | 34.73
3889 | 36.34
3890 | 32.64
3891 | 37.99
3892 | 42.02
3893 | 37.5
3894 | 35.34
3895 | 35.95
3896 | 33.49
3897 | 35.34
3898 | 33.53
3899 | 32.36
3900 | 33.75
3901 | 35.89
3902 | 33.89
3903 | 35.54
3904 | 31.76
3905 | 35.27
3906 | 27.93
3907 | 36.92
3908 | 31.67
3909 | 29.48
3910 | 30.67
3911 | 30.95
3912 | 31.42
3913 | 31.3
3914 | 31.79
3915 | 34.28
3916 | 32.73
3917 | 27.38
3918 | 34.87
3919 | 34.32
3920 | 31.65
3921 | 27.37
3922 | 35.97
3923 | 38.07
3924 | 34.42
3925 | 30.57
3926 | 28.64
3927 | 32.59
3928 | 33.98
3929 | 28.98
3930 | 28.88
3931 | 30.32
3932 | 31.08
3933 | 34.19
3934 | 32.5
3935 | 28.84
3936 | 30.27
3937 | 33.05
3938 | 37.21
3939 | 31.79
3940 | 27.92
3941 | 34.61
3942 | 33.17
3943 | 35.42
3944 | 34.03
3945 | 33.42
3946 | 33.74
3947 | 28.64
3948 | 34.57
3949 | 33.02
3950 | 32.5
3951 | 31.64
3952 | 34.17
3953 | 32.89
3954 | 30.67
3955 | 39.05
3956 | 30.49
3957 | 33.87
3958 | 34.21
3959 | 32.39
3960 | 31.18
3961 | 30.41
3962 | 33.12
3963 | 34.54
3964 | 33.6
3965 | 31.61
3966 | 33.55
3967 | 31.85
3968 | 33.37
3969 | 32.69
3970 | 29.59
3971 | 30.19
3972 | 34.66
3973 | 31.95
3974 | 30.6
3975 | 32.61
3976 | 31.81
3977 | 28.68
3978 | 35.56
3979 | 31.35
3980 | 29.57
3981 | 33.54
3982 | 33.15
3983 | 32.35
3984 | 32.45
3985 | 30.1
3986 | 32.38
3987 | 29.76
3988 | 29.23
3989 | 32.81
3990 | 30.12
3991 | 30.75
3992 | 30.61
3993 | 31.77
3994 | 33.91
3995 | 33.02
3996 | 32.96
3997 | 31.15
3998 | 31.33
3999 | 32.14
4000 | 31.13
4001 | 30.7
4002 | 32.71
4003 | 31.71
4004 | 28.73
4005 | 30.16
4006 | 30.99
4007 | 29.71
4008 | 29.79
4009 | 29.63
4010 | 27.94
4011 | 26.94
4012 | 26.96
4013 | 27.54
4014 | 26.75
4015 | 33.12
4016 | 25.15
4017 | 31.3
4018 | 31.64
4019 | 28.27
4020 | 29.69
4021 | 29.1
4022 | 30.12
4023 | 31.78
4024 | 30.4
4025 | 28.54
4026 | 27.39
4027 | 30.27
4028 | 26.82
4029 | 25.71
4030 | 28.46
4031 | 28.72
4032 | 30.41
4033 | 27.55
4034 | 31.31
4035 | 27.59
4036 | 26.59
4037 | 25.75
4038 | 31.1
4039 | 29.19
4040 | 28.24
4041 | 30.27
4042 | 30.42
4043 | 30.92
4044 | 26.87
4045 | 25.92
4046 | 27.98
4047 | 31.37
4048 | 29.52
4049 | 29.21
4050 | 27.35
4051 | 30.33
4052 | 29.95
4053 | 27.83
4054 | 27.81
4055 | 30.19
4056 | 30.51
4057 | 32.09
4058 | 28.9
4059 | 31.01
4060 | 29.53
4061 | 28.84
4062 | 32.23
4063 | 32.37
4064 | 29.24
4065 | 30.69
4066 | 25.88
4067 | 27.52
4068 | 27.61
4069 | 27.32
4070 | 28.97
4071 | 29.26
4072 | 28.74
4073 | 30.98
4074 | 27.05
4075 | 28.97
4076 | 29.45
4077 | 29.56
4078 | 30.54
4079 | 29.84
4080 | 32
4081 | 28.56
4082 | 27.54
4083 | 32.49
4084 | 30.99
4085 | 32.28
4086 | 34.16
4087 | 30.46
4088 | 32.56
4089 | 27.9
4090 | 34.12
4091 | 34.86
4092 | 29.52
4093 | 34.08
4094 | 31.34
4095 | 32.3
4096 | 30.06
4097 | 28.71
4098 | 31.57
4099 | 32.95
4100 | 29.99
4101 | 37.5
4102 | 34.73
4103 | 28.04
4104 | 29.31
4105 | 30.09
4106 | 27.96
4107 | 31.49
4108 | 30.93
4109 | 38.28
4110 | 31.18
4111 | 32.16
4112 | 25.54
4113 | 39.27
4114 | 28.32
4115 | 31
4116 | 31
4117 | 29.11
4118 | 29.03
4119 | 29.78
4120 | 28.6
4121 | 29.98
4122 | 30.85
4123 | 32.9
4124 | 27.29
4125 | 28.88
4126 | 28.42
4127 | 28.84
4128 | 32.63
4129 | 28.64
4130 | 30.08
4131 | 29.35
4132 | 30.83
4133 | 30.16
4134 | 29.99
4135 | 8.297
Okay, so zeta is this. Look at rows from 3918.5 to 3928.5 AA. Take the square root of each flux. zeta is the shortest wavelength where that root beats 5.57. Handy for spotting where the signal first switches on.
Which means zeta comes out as 3919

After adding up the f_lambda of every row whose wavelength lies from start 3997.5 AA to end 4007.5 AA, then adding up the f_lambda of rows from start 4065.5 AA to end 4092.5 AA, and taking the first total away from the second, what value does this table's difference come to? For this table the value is 500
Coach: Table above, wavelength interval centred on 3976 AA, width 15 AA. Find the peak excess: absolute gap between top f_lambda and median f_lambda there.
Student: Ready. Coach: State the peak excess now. 3.6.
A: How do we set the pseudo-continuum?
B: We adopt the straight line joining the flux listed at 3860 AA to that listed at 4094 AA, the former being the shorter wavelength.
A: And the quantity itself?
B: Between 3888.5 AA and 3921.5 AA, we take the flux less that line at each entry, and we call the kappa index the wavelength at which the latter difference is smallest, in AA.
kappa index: 3917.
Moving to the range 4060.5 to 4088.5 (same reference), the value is 4066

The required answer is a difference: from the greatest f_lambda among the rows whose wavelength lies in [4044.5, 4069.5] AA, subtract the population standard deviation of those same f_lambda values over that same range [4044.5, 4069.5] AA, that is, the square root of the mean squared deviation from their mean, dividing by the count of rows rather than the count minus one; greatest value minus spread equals 30.6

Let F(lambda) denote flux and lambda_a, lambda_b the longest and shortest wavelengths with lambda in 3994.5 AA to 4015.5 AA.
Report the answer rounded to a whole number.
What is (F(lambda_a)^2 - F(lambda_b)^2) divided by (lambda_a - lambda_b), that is 0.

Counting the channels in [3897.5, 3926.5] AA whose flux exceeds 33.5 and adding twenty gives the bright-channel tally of 33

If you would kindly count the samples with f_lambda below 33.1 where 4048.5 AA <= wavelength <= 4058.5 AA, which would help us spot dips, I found 10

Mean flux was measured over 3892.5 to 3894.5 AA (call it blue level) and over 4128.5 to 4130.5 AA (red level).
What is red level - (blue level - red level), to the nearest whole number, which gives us 22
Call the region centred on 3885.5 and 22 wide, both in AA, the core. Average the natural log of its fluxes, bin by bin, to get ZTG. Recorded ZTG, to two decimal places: 3.57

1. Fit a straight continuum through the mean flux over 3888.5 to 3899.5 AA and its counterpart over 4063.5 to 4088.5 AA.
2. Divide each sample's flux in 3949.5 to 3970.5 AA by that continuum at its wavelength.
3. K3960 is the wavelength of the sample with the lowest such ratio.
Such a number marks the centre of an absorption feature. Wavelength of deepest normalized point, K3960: 3970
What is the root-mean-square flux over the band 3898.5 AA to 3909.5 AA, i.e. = 33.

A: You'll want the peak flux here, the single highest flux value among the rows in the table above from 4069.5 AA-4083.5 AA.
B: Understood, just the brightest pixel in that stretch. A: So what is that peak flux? 32.49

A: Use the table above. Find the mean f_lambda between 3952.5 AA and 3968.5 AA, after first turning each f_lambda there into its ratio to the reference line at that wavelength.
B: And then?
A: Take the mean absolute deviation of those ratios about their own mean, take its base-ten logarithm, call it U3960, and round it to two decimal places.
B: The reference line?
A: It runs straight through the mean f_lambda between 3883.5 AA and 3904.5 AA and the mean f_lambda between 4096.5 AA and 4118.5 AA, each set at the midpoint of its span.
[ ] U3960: -1.35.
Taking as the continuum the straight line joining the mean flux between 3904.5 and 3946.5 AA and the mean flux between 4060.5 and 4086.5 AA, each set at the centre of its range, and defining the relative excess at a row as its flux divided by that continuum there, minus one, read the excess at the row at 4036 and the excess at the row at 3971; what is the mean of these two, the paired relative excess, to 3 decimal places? -0.082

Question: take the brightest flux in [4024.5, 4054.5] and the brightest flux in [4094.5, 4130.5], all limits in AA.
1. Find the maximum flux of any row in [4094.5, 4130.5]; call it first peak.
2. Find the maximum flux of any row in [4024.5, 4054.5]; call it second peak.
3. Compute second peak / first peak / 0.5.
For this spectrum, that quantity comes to 1.6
